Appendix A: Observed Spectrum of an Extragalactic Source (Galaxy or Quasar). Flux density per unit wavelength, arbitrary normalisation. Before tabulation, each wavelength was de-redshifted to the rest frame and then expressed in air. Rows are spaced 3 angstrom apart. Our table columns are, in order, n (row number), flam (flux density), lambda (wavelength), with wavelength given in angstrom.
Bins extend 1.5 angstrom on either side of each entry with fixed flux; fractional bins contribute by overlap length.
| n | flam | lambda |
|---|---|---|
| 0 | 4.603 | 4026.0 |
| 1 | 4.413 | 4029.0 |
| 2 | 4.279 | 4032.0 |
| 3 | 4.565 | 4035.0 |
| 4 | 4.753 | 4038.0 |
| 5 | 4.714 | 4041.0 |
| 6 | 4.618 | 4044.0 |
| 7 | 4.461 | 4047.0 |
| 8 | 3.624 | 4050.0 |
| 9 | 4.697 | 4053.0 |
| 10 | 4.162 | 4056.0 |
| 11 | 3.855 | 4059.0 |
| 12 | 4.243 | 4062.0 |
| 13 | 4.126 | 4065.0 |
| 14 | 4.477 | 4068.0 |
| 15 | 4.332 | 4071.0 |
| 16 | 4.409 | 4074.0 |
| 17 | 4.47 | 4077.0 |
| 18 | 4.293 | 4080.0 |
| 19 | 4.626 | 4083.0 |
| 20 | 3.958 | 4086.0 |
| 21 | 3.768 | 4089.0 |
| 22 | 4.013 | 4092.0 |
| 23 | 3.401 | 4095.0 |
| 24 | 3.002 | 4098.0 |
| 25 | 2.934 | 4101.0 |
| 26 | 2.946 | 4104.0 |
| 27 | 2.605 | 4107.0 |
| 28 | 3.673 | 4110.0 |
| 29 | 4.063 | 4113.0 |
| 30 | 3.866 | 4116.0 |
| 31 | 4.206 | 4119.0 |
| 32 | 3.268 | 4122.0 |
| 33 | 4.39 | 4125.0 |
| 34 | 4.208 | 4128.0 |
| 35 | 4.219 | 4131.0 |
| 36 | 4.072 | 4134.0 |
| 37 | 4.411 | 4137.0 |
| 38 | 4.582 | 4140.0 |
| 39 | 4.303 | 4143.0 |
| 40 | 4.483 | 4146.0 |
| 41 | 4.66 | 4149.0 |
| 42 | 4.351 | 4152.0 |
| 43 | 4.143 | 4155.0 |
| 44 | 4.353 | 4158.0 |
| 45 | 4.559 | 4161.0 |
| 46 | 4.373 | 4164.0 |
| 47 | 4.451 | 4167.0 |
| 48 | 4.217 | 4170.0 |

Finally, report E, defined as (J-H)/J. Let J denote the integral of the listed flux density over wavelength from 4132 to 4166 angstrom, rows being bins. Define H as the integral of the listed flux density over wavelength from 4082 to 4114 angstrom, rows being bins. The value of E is 0.25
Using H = 113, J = 149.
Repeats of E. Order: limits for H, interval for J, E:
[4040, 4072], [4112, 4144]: -0.04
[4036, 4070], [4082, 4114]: -0.31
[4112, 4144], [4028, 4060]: 0.05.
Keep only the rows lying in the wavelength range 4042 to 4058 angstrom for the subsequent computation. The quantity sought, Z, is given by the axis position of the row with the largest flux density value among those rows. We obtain 4053.0 angstrom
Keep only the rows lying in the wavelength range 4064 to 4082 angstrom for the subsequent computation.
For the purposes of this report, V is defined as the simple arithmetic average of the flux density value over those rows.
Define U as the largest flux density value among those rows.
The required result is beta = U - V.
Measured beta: 0.13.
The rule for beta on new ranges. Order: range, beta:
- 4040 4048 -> 0.12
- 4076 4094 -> 0.44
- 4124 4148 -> 0.25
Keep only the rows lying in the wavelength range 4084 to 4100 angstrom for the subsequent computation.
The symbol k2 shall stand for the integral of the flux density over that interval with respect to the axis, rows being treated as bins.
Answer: 58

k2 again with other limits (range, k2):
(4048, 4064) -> 66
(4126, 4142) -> 69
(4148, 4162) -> 62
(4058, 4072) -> 59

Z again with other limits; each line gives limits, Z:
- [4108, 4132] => 4125.0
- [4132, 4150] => 4149.0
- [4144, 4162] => 4149.0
